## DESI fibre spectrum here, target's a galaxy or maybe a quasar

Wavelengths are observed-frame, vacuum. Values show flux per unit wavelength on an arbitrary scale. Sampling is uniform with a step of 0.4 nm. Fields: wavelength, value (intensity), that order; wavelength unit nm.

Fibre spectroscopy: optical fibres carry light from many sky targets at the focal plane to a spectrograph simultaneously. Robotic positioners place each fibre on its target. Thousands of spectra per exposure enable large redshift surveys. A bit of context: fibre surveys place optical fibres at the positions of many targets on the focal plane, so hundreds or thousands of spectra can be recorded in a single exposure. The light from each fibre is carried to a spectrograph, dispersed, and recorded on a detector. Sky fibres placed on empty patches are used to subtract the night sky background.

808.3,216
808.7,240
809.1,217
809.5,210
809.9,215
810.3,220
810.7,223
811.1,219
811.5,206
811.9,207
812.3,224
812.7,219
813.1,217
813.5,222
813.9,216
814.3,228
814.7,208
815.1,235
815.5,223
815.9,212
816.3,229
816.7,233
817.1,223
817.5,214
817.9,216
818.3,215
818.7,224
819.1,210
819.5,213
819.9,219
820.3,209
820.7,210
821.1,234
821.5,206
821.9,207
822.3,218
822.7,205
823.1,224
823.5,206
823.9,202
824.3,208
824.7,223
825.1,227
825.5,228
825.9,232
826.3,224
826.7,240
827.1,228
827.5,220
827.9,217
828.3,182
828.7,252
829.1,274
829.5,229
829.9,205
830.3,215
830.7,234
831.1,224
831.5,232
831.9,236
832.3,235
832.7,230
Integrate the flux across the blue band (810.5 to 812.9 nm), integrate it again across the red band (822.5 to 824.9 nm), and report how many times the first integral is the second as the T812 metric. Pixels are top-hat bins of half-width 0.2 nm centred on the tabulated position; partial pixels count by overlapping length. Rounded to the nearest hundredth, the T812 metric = 1.02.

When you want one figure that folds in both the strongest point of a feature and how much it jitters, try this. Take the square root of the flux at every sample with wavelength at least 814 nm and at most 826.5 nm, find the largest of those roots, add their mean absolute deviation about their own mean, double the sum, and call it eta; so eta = 31.2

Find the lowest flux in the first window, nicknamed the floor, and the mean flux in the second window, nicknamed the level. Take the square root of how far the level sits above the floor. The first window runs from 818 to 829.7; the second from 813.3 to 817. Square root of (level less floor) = 6.39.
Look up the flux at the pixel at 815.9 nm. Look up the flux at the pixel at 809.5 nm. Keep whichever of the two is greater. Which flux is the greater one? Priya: 212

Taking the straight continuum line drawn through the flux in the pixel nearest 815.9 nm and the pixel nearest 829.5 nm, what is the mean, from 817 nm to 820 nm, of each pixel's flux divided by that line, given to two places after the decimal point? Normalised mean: 1.01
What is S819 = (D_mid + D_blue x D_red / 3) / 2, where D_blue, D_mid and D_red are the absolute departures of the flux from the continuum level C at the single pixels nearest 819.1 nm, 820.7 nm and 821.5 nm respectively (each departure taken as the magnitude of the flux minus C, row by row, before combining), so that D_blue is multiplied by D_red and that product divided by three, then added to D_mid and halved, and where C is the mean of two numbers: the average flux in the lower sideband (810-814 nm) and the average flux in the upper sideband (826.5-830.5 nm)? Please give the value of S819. 37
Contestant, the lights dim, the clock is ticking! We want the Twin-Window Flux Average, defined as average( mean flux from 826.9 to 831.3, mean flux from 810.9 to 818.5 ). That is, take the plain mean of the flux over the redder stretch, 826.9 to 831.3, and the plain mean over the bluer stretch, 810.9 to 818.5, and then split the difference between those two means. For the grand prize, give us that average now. 222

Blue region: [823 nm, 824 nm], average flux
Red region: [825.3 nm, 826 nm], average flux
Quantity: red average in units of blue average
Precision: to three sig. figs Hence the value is 1.09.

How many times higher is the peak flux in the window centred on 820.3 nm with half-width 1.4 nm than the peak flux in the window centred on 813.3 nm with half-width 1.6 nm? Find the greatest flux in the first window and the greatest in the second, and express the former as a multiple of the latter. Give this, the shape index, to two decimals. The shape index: 1.03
